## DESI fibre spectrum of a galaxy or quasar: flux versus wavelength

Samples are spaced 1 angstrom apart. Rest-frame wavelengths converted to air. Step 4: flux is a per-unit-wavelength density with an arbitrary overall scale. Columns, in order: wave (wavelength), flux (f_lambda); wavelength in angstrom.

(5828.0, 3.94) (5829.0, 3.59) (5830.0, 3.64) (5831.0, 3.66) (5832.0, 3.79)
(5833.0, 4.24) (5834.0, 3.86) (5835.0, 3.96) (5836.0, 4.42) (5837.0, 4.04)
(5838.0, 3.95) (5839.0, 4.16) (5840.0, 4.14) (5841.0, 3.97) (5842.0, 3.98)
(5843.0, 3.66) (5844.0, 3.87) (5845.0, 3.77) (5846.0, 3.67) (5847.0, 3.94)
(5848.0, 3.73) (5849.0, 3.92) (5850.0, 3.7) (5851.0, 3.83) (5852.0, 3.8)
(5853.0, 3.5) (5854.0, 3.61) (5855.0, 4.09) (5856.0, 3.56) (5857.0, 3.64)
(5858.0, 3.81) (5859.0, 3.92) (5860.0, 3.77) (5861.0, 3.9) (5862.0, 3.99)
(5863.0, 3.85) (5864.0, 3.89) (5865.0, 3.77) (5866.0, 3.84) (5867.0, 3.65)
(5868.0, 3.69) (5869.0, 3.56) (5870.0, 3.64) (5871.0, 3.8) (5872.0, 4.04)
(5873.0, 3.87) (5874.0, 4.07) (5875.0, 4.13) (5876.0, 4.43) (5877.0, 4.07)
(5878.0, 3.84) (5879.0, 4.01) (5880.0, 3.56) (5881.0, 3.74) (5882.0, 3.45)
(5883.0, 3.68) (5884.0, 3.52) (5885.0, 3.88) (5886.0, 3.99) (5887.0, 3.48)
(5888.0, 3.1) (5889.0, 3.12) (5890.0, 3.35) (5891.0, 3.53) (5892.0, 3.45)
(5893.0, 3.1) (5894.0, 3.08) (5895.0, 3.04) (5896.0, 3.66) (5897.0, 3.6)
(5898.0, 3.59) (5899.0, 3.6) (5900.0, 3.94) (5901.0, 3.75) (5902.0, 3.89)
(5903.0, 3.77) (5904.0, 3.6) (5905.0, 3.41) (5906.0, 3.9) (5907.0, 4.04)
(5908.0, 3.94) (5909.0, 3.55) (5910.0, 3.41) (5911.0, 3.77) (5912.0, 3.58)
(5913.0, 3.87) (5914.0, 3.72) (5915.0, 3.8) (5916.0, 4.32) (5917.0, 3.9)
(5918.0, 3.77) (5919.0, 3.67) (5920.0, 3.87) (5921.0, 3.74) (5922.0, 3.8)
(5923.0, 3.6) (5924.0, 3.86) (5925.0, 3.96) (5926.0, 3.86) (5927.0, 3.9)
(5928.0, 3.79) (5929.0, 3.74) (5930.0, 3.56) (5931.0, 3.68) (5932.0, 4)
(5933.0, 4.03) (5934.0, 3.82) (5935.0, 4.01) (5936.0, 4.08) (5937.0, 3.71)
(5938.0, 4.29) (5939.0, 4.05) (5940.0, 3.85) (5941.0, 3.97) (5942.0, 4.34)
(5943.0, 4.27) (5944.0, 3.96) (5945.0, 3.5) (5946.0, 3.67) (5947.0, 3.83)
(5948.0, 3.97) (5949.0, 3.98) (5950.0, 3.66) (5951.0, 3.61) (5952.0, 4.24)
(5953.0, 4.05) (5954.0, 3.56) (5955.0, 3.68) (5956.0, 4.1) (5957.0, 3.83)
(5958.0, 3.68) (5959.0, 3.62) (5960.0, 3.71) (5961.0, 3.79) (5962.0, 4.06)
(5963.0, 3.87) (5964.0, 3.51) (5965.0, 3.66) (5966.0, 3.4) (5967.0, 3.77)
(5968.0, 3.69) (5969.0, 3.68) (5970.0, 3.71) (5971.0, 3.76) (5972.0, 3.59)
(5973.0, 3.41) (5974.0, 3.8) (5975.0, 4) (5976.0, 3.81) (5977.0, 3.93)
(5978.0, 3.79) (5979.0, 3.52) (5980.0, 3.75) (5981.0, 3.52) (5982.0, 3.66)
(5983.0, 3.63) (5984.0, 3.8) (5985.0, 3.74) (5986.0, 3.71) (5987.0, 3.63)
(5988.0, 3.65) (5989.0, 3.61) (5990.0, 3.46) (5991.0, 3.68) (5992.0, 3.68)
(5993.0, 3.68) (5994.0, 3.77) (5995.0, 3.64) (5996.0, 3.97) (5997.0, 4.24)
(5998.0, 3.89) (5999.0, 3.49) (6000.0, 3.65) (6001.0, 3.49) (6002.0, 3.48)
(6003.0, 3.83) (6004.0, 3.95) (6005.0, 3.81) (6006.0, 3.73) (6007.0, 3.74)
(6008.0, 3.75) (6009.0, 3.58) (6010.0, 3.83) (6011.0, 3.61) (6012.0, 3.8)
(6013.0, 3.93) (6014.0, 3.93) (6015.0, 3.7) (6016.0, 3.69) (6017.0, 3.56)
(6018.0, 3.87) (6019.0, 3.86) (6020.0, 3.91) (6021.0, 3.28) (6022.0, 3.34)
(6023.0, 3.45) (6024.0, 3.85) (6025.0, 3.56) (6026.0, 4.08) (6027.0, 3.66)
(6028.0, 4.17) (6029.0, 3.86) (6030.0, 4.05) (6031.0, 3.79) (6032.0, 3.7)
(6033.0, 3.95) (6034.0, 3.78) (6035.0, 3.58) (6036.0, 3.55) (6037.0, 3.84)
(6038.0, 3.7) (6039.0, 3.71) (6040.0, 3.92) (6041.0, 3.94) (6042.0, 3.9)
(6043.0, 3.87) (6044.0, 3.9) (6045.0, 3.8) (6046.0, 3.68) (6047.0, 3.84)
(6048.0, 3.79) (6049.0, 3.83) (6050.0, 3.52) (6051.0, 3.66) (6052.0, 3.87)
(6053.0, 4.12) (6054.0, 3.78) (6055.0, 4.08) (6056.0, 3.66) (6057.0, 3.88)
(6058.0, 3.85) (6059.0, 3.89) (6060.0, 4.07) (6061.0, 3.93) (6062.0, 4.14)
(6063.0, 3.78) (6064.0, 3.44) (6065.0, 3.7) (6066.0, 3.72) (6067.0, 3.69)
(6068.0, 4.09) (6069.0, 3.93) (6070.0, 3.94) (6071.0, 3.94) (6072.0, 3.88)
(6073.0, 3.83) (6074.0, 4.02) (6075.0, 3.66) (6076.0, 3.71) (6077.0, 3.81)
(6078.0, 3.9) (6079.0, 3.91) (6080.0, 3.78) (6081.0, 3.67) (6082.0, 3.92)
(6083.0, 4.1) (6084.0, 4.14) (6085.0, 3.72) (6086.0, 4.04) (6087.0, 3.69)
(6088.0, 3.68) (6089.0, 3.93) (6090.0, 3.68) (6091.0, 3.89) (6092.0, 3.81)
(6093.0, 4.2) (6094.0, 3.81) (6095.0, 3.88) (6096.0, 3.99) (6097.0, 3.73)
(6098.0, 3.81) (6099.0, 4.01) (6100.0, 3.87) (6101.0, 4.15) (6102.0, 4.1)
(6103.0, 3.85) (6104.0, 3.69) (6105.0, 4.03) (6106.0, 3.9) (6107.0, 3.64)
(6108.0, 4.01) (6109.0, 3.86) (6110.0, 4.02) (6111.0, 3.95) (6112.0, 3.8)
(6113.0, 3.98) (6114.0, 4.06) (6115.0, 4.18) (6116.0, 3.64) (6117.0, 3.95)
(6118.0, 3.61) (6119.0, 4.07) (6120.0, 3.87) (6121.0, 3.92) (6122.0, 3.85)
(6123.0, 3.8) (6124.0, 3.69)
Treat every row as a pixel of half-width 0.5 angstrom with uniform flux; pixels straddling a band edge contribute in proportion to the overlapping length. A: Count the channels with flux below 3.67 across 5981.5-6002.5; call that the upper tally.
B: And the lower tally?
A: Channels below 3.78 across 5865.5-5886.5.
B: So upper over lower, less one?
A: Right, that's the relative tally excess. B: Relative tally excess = 0.22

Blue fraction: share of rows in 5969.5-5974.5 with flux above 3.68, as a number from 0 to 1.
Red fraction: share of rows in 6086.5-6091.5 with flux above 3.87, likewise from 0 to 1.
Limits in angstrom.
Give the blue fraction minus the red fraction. 0.20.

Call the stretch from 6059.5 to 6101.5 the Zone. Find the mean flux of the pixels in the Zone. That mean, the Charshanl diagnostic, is 3.87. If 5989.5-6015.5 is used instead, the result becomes 3.74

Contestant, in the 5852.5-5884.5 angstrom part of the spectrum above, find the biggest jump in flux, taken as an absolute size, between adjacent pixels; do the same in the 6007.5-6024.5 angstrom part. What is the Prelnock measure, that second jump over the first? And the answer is 1.2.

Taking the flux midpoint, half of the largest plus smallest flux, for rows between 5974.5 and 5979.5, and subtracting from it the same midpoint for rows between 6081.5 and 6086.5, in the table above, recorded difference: -0.17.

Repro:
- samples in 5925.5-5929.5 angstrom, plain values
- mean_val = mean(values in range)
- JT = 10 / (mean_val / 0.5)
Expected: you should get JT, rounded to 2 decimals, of 1.31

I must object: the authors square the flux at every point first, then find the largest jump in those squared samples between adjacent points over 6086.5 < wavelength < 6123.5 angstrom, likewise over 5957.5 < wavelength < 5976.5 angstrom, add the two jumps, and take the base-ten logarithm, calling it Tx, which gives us 0.85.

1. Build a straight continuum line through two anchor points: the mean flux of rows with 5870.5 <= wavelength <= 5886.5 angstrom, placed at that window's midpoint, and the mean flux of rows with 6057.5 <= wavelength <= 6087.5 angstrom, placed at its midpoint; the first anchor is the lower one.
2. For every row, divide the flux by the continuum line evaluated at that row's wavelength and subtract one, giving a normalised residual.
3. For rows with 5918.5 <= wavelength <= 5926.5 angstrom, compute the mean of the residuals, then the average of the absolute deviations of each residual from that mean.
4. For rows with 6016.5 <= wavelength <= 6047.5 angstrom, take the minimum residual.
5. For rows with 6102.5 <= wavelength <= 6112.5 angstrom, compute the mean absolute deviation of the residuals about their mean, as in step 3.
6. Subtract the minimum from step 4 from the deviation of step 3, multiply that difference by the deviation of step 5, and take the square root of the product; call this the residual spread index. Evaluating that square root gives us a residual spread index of 0.070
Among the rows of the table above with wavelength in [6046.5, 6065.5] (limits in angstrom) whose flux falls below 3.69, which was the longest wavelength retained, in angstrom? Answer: 6064.0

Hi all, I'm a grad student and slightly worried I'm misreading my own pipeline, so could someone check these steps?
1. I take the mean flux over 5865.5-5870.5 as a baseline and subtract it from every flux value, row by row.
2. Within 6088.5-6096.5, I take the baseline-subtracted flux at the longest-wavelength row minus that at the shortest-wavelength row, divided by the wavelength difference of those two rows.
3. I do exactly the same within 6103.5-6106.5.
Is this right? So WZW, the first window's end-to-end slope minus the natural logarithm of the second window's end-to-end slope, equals 2.3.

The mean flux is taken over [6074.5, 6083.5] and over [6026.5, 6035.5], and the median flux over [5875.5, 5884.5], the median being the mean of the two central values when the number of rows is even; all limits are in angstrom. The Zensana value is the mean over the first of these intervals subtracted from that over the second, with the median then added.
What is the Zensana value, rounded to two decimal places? 3.75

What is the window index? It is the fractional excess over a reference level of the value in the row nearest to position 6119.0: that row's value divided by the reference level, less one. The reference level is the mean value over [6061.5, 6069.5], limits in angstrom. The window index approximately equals 0.068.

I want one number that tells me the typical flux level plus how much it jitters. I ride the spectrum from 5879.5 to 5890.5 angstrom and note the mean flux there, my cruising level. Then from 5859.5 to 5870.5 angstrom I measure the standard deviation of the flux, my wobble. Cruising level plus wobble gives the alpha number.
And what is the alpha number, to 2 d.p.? 3.66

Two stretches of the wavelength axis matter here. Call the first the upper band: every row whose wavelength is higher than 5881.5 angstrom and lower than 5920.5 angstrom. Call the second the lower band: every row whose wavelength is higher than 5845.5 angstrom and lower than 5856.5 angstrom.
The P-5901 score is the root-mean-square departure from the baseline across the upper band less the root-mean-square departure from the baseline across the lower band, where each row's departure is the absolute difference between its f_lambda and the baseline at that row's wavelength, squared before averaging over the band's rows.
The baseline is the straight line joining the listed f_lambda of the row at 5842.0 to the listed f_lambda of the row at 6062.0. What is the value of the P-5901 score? 0.20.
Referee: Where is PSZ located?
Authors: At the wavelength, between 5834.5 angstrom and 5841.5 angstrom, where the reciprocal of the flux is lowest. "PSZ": 5836.0 angstrom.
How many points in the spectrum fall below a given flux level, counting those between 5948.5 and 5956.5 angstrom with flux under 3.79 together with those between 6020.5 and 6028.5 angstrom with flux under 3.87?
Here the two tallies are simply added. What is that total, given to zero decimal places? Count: 10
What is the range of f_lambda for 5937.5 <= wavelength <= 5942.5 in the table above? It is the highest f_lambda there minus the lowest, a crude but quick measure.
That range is 0.49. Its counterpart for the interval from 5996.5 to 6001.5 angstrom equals 0.75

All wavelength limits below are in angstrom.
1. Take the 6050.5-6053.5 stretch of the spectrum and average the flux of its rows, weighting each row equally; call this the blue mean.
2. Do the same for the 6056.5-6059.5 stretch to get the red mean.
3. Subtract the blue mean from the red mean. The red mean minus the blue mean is -0.01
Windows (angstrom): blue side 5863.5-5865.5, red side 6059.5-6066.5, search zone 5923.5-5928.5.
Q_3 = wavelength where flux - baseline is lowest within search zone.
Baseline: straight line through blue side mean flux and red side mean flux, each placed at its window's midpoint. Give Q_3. 5928.0 angstrom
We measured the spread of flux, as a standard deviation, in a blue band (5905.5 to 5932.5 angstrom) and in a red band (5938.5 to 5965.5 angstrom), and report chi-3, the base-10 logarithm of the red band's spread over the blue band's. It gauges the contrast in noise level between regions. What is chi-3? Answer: 0.11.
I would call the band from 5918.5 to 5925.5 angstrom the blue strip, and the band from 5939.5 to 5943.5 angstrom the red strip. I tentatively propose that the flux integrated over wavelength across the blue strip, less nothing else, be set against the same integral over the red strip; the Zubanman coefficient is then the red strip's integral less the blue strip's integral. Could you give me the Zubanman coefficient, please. -10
